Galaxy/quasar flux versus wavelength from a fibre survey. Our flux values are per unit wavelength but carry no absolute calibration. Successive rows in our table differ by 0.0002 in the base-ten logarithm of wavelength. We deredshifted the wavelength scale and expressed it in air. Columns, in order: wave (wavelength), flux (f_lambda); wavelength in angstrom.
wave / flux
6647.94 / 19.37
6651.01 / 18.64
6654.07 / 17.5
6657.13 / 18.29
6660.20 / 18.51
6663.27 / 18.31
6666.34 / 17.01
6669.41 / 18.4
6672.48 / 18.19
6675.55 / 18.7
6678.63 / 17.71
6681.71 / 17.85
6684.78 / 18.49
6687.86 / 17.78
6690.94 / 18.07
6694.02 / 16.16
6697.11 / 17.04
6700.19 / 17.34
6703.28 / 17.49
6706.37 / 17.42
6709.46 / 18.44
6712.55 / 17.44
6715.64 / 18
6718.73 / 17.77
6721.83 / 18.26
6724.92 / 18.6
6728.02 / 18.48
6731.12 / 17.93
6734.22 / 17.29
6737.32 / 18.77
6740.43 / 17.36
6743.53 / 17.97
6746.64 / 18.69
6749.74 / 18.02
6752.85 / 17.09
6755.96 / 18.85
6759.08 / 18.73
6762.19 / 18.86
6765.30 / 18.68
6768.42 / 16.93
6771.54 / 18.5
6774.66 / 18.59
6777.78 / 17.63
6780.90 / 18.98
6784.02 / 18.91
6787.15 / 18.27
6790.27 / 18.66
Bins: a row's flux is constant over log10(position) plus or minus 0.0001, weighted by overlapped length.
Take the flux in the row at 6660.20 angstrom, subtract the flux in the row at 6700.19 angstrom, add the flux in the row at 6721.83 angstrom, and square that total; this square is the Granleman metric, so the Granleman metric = 378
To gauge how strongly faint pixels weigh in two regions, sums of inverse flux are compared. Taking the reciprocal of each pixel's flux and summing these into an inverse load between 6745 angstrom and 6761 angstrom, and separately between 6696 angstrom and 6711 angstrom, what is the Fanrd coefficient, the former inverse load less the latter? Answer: -0.011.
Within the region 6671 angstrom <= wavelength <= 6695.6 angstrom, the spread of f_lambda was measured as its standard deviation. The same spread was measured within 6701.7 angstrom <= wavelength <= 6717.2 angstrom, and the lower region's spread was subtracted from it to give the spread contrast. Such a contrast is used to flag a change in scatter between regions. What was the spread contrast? -0.32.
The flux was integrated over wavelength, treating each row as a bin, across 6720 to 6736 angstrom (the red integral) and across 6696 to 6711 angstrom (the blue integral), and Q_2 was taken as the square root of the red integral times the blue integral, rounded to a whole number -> 276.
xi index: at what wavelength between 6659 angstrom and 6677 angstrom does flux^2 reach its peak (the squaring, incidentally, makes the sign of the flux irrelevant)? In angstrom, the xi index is 6675.55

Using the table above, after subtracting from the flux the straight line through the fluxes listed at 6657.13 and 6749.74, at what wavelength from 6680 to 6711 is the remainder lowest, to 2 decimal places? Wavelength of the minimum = 6694.02 angstrom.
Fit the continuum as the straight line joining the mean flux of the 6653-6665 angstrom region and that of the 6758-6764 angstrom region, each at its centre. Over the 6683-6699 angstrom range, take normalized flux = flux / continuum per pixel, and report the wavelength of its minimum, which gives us 6694.02 angstrom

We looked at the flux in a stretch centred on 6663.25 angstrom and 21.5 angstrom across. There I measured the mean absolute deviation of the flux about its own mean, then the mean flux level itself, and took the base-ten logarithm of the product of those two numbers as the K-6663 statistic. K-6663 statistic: 0.90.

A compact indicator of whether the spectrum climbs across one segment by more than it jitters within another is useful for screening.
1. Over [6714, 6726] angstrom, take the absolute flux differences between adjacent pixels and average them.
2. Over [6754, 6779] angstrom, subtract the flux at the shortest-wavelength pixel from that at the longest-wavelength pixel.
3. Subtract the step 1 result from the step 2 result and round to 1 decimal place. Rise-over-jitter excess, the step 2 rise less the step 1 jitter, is -1.6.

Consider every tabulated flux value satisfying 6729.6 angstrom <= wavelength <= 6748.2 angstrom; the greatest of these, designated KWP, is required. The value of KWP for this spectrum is 18.77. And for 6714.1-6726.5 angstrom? 18.6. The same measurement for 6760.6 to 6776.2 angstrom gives 18.86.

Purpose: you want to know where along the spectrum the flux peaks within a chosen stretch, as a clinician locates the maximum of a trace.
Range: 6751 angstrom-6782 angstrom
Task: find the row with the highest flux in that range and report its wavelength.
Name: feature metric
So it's 6780.90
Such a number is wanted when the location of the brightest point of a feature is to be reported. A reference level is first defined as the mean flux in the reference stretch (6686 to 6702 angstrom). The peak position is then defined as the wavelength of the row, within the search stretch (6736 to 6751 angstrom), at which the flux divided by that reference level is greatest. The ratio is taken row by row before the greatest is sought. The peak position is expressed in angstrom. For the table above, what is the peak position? 6737.32 angstrom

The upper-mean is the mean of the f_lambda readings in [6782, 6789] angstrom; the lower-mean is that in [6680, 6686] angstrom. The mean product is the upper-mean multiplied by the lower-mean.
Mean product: 338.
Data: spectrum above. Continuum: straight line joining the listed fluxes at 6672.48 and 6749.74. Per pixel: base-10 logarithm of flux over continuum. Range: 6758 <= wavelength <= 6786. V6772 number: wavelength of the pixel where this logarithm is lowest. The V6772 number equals 6768.42 angstrom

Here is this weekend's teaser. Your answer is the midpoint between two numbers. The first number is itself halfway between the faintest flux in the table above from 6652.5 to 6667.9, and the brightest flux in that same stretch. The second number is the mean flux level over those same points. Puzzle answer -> 17.8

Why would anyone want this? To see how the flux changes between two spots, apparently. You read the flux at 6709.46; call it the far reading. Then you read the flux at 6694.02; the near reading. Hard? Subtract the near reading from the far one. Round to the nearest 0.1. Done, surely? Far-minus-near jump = 2.3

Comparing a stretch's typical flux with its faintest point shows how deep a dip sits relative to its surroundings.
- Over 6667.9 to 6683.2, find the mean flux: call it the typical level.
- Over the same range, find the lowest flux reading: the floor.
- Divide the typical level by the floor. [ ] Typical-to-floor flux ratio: 1.03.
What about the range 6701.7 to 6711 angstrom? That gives 1.02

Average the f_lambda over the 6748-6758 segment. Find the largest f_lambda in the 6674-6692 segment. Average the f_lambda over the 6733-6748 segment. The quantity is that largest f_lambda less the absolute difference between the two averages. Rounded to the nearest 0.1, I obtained 18.7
